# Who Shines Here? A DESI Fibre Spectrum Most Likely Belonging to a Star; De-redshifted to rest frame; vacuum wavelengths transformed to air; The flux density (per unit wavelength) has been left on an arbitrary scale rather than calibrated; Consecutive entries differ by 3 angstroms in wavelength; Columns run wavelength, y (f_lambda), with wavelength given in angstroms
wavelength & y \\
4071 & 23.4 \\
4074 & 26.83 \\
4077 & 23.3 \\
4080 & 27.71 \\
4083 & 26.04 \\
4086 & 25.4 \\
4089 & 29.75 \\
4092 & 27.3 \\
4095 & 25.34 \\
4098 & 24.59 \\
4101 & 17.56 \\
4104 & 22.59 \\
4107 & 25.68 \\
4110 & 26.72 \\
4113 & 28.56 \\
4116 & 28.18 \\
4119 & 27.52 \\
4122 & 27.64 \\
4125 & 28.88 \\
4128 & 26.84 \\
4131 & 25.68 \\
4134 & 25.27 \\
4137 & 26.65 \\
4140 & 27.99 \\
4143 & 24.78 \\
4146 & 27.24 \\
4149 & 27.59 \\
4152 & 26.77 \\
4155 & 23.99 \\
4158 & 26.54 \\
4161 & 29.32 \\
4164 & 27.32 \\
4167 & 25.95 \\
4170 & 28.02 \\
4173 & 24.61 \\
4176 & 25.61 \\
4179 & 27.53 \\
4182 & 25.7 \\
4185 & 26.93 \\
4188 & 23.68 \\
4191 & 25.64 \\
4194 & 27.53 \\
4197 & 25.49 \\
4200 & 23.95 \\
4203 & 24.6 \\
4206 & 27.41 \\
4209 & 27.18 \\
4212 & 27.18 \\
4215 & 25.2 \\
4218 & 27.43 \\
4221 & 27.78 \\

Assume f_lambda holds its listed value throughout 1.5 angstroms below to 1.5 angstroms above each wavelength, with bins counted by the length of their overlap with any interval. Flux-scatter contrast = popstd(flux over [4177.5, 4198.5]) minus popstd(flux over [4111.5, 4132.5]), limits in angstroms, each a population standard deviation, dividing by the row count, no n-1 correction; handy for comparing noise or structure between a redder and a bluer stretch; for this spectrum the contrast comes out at 0.26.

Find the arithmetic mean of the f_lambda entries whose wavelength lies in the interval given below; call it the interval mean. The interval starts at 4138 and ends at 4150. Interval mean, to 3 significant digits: 26.9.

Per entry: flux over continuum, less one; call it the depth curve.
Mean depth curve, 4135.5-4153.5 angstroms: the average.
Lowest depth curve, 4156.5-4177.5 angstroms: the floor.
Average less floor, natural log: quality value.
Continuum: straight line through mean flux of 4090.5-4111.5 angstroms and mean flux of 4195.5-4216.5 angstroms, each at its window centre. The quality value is -2.24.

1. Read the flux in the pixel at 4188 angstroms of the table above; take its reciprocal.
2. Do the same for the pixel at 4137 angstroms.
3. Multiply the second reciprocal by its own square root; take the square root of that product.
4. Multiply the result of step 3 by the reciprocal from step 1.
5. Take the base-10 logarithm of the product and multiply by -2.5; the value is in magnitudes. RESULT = 6.11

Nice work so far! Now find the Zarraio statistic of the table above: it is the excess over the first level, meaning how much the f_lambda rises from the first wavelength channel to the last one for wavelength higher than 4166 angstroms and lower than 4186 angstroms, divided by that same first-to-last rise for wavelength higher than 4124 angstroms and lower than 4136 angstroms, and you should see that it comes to -0.3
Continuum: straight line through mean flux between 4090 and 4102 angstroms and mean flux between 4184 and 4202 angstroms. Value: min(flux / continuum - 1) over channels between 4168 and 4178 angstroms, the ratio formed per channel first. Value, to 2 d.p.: -0.02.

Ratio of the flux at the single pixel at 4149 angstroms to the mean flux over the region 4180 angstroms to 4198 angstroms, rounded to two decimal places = 1.07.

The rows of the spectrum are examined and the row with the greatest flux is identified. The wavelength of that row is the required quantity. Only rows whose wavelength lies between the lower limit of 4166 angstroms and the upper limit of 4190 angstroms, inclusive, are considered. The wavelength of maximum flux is 4170 angstroms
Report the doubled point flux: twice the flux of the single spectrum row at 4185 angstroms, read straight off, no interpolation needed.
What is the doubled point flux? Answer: 53.9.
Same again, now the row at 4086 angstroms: 50.8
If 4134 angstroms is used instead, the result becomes 50.5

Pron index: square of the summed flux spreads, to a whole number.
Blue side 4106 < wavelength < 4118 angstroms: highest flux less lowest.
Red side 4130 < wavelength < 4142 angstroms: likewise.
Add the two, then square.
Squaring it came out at 31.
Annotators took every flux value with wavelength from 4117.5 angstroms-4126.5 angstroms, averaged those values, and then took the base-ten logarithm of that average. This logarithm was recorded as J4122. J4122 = 1.447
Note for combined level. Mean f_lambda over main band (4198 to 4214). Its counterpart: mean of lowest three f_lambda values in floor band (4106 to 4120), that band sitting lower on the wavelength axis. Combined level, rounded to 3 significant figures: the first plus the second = 52.7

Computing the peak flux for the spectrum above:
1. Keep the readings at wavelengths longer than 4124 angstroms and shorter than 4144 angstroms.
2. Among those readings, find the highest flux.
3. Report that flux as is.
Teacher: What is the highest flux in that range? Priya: 28.88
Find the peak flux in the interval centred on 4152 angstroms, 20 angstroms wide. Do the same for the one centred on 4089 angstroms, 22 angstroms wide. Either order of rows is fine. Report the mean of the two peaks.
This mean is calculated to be 29.5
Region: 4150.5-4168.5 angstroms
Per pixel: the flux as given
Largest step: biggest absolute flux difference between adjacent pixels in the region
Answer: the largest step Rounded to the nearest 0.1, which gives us 2.8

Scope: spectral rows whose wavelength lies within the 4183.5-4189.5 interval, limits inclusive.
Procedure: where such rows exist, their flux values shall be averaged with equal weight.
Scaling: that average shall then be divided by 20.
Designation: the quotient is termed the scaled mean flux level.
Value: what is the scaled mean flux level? 1.27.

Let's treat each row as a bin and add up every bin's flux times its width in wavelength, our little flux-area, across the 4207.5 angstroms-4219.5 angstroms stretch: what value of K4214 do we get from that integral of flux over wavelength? 321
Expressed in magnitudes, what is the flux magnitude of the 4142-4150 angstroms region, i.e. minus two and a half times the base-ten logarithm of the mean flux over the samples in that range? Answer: -3.56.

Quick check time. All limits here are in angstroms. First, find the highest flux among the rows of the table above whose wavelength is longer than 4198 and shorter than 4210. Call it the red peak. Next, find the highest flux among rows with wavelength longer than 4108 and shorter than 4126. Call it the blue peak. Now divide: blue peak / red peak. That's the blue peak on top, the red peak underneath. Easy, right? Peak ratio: 1.054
